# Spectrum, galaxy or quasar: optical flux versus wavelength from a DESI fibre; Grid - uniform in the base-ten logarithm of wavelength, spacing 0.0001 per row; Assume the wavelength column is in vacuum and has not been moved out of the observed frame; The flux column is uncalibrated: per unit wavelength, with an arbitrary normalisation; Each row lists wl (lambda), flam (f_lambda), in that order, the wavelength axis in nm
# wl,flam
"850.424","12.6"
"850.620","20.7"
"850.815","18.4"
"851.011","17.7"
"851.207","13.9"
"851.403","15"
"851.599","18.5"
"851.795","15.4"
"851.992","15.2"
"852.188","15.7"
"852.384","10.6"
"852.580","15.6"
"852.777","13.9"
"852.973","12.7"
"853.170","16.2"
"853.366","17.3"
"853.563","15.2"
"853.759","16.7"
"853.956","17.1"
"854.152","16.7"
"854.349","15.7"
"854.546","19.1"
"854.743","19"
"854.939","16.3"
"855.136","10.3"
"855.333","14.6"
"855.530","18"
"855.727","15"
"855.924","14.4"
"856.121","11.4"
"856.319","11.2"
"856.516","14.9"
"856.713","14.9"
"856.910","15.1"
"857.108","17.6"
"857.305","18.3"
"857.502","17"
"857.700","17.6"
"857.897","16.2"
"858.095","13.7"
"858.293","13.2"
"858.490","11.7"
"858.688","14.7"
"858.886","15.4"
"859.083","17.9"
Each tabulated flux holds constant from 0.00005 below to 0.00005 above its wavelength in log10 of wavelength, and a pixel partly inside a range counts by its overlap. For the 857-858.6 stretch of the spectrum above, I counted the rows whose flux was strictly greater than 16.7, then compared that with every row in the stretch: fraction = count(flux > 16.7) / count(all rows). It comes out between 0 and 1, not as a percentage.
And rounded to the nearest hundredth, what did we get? 0.50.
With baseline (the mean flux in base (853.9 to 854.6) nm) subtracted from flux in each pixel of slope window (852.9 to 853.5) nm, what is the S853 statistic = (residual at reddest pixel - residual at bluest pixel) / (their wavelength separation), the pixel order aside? 12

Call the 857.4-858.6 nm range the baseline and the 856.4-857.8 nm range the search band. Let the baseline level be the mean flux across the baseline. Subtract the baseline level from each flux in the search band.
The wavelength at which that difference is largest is 857.305 nm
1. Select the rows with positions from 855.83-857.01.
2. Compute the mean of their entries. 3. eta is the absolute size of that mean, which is 14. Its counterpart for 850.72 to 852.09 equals 16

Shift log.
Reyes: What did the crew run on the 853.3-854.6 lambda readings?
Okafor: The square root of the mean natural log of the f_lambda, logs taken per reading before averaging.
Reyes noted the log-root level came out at 1.68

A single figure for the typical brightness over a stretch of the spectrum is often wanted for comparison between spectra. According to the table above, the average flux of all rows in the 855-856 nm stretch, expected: 14.5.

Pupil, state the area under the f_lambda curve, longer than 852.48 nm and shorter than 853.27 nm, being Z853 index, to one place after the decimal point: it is 11.5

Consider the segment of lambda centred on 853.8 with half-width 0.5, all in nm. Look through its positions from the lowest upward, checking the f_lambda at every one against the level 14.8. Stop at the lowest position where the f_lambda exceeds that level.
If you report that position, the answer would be 853.366 nm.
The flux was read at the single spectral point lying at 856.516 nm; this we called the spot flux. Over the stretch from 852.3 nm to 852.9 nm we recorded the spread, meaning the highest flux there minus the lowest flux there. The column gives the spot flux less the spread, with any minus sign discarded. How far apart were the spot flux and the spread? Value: 9.9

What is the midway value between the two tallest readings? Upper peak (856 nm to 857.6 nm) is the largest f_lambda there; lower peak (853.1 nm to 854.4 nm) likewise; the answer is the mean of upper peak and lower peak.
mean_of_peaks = 17.8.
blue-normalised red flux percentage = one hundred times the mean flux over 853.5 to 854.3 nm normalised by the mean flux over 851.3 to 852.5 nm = 109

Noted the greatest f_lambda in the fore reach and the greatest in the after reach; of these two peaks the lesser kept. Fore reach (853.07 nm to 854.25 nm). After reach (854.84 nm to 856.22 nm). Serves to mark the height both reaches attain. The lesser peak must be 17.3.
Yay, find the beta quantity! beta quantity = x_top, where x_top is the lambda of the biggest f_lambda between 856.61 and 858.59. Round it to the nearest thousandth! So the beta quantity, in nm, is 857.305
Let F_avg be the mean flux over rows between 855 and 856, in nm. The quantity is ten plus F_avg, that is 24.5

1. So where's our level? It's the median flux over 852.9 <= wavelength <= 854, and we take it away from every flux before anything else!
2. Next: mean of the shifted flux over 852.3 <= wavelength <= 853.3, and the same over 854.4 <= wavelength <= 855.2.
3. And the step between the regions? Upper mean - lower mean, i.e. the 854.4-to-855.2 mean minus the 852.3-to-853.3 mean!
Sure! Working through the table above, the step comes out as 2.4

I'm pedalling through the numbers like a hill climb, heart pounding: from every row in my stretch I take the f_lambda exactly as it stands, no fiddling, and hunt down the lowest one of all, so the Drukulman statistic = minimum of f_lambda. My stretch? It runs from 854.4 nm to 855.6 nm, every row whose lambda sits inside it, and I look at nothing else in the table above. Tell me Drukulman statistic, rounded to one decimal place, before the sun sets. 10.3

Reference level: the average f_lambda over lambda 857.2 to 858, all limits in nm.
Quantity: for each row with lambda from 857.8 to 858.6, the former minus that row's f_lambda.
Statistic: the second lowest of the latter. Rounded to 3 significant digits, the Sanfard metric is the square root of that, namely 1.89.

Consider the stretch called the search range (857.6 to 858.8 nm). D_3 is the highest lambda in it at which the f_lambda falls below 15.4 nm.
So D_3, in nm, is 858.688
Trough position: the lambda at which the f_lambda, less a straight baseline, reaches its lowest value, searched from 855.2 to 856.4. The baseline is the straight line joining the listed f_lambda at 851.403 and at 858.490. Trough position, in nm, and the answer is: 856.319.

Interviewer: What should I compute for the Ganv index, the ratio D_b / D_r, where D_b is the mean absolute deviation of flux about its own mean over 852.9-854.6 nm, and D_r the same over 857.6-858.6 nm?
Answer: 0.6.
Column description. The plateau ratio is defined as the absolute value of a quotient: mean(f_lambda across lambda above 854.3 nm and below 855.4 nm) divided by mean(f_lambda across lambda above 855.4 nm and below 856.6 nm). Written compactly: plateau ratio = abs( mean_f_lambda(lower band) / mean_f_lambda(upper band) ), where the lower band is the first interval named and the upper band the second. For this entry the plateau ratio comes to 1.12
